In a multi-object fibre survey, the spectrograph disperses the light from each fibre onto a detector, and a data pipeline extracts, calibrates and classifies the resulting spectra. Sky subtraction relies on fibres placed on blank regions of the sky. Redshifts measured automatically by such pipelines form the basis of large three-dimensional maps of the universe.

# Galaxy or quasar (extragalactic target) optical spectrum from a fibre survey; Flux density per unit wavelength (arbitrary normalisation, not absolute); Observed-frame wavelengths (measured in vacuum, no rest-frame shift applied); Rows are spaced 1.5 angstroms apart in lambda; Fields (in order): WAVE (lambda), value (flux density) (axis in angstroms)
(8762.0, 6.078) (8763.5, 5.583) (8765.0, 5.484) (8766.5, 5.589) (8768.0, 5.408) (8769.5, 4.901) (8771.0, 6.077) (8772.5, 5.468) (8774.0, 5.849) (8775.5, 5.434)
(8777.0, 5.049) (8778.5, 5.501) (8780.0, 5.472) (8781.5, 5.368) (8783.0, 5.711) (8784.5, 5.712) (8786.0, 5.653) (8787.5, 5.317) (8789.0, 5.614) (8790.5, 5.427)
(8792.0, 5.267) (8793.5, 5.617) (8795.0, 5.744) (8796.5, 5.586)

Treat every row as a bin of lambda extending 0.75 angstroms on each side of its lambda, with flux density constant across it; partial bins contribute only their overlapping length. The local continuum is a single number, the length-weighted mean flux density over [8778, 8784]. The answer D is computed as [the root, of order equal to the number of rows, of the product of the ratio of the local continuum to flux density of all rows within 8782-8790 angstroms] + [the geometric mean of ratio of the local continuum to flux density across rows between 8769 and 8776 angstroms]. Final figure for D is 1.984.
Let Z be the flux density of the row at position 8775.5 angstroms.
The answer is 5.434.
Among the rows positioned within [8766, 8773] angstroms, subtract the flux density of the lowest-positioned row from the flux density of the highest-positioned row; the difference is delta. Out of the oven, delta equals -0.12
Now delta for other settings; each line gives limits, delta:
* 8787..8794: 0.30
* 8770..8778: -1.03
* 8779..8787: 0.18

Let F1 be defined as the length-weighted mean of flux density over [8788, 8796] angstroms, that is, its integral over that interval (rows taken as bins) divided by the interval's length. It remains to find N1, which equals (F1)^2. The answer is 30.6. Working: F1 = 5.53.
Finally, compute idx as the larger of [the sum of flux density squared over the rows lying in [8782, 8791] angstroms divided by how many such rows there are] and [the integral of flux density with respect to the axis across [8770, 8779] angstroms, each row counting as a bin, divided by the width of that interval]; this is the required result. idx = 31.1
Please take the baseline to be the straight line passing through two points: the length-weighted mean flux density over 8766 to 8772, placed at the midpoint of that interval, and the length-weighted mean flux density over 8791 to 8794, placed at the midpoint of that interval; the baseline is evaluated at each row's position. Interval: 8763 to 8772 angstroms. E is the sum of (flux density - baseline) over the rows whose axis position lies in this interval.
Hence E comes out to 0.08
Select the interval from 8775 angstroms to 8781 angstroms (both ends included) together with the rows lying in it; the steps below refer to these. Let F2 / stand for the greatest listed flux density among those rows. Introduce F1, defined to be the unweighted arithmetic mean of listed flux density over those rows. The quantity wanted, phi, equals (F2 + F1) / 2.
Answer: 5.43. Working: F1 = 5.36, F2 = 5.501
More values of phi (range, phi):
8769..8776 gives 5.81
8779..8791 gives 5.62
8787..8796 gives 5.62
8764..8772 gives 5.78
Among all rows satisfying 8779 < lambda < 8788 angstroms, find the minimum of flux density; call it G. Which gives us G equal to 5.317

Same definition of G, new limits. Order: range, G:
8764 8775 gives 4.901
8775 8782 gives 5.049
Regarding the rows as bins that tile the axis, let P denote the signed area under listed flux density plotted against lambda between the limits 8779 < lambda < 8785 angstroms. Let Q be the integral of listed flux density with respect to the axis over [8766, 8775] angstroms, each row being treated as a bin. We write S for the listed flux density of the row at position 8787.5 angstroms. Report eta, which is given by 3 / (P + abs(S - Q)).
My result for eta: 0.038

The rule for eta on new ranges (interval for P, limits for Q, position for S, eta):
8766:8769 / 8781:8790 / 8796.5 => 0.049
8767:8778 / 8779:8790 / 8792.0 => 0.026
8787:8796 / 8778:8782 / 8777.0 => 0.045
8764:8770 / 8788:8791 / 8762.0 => 0.070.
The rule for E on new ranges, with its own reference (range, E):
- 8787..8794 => 0.08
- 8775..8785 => 0.03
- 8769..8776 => 0.33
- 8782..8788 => 0.61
